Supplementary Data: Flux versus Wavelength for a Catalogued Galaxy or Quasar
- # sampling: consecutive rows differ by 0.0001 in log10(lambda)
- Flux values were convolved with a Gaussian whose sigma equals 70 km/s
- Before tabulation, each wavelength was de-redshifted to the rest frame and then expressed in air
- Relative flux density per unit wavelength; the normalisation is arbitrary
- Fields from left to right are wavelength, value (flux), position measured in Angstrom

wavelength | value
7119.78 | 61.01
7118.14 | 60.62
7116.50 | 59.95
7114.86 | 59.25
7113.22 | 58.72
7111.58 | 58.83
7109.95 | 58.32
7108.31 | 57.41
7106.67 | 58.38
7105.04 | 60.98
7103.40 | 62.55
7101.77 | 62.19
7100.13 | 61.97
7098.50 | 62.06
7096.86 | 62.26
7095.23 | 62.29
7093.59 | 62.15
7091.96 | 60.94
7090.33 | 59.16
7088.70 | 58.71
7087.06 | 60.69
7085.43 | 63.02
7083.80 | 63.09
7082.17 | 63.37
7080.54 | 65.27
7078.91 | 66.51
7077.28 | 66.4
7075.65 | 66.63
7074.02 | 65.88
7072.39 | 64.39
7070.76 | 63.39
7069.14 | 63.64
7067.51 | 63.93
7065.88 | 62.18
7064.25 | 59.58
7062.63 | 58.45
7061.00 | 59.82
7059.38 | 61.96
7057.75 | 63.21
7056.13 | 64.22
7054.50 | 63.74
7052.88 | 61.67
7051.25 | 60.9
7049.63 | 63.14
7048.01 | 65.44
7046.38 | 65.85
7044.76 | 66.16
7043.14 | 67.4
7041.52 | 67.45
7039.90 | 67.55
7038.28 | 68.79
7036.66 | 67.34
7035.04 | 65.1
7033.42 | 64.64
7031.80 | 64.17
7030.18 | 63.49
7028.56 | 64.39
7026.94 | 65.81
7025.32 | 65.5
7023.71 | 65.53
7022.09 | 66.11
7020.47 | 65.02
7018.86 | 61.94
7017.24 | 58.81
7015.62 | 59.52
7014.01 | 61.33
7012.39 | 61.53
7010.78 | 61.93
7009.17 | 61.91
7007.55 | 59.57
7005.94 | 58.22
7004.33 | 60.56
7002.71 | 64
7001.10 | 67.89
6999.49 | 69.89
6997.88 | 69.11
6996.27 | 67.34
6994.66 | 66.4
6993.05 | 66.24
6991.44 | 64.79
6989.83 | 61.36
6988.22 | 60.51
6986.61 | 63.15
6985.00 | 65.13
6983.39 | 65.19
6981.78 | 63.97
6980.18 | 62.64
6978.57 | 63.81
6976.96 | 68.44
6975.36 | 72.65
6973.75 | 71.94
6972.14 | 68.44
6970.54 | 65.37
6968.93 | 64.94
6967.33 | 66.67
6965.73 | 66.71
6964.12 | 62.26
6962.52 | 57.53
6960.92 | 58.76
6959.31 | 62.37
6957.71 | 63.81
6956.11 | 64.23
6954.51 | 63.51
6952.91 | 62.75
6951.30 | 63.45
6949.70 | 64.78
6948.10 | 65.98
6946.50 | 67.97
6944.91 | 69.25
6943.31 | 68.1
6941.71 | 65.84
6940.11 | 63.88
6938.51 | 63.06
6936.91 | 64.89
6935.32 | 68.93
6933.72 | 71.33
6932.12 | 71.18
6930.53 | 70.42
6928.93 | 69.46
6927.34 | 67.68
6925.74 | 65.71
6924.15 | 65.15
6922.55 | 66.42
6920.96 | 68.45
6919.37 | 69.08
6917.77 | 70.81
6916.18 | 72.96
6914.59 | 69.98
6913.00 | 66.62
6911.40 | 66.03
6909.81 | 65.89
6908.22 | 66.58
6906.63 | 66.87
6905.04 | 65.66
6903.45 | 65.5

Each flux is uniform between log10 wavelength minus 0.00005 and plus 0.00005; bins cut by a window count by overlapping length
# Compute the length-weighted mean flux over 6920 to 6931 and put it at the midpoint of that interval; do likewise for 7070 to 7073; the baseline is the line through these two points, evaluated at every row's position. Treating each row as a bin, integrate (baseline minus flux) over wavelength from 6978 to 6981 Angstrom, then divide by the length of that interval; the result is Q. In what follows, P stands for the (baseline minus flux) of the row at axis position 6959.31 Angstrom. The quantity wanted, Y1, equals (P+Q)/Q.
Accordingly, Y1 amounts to 2.4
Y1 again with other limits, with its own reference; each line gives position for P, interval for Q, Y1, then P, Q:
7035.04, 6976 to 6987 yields 0.7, -0.3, 1.3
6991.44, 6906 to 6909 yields 1.8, 1.1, 1.3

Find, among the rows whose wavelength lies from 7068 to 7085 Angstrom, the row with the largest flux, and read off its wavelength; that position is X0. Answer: 7075.65 Angstrom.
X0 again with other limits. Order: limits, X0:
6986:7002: 6999.49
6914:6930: 6916.18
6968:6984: 6975.36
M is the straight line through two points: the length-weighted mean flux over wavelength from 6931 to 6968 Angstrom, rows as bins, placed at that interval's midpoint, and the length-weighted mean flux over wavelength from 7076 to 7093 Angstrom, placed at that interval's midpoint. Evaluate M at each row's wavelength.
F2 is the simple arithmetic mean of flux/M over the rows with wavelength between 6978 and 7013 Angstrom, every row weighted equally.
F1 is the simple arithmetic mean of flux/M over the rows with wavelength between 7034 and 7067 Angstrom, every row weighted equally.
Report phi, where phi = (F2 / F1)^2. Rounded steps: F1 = 1.009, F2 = 0.99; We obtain 0.97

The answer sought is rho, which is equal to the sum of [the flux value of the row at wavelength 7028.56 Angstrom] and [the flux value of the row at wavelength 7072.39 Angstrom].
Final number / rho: 129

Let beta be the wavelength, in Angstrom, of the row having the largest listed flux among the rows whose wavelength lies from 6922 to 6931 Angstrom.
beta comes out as 6930.53 Angstrom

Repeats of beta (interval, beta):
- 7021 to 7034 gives 7022.09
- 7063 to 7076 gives 7075.65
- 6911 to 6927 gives 6916.18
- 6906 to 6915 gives 6914.59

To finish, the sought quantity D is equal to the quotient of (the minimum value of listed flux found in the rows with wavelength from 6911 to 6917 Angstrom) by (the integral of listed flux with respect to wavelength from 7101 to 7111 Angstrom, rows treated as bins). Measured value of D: 0.110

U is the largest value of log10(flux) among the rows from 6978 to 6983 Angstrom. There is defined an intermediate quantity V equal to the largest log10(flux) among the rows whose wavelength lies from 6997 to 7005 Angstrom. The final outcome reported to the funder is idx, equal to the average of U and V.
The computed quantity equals 1.83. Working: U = 1.806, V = 1.84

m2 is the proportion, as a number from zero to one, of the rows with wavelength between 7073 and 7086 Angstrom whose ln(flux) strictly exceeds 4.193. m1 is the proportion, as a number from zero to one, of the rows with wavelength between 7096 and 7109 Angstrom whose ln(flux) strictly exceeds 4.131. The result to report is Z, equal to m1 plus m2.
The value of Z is 0.6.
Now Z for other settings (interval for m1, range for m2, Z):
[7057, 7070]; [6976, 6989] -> 0.5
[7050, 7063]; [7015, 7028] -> 0.4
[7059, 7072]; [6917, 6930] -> 1.1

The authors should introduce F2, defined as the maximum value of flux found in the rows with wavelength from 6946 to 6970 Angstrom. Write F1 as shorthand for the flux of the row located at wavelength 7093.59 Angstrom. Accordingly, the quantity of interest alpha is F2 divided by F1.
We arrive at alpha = 1.09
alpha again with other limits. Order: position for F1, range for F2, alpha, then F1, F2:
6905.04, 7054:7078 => 1.01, 65.66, 66.63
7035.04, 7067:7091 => 1.02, 65.1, 66.63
